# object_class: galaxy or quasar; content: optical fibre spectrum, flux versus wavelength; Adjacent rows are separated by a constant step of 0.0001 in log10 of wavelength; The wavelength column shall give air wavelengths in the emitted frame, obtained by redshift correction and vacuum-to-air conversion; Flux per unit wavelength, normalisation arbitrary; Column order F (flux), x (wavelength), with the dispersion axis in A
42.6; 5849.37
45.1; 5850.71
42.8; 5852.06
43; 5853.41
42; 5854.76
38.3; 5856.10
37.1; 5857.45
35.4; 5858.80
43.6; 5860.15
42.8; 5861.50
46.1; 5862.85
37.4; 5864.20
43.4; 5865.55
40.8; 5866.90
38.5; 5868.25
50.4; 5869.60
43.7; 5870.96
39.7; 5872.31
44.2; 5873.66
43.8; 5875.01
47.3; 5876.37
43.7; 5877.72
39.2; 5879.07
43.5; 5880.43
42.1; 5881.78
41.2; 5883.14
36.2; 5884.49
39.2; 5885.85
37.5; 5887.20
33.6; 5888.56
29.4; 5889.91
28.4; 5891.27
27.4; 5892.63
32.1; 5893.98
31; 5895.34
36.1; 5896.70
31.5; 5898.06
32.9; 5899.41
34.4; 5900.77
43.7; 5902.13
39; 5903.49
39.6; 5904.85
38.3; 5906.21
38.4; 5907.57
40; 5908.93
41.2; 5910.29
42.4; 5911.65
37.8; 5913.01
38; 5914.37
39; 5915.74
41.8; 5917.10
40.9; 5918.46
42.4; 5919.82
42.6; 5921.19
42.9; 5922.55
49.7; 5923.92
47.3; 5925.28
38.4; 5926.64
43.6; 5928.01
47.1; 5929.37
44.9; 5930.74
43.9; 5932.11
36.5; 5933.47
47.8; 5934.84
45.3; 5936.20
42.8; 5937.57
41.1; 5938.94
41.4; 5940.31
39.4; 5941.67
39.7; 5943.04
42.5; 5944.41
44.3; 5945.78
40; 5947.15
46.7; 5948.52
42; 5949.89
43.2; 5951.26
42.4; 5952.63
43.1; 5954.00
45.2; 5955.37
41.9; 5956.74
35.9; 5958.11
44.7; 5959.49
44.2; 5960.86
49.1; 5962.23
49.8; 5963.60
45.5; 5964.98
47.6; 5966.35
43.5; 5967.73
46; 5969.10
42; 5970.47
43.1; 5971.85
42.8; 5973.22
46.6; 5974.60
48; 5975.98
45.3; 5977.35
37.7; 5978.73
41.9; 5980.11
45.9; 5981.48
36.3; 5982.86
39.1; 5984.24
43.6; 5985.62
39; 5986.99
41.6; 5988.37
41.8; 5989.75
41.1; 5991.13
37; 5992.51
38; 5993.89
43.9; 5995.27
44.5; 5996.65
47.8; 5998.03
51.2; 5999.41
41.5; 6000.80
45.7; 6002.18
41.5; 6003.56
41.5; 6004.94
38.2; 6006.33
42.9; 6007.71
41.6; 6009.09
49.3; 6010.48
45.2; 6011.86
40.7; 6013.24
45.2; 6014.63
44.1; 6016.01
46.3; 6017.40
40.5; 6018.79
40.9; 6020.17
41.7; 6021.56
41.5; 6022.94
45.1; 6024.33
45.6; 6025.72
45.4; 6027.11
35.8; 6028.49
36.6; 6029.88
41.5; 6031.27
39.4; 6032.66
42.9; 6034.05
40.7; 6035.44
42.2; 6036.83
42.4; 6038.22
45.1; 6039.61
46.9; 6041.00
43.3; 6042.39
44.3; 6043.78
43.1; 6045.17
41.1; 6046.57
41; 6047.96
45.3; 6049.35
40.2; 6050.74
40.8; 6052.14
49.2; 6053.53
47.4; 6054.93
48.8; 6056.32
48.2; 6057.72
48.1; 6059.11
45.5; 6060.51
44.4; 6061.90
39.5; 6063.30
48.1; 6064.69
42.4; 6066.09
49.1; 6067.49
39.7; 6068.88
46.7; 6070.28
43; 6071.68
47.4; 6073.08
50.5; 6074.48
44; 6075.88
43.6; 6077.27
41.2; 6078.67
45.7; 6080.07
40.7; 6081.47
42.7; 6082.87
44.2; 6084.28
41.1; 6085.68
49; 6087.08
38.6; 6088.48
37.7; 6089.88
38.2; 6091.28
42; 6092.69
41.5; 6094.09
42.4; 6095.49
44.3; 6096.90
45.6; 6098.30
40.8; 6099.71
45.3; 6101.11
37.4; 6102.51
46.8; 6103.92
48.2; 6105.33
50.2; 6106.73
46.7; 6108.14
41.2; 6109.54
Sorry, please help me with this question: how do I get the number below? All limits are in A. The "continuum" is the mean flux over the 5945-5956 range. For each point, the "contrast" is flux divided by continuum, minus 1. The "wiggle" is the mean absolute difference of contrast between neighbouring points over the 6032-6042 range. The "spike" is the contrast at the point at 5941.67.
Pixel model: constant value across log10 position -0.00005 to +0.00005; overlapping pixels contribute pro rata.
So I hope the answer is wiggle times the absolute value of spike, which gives 0.0042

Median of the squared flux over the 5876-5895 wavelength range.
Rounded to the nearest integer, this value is 1471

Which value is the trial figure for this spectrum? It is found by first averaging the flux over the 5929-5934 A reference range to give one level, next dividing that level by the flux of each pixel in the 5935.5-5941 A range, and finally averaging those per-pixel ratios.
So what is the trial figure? 1.01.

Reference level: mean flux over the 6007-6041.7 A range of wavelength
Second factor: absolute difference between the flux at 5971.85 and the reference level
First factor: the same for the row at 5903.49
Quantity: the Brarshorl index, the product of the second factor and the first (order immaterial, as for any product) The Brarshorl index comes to 1.2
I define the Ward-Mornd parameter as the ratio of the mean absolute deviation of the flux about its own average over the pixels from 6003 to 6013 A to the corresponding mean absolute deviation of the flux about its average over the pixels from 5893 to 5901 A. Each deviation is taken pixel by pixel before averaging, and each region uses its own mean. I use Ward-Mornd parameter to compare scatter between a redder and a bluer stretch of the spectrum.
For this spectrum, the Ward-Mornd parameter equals 1.7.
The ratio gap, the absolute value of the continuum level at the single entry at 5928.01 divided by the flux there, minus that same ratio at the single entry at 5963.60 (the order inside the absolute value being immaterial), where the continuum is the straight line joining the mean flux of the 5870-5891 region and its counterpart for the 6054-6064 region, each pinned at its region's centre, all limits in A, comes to 0.10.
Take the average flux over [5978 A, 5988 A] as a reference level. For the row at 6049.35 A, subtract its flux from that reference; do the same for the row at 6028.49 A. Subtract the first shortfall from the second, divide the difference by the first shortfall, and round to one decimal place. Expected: -2.0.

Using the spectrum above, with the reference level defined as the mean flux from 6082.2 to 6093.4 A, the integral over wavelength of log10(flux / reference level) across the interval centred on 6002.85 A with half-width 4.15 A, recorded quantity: 0.12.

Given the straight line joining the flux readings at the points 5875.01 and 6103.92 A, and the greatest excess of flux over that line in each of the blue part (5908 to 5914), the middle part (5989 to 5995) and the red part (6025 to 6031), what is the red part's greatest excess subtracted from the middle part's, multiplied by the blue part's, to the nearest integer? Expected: 6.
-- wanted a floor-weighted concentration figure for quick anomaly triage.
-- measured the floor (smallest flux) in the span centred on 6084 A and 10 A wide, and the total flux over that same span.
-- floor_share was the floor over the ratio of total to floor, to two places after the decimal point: 4.93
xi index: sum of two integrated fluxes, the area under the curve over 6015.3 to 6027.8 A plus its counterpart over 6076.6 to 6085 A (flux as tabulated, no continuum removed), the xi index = 904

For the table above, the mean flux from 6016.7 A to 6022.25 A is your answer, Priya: 42.3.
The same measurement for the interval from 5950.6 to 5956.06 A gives 43.5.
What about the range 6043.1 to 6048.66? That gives 42.4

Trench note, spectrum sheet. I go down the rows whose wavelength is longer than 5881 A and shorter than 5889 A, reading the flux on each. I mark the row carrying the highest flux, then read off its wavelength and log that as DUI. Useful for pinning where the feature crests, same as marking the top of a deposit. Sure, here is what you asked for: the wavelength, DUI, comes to 5881.78 A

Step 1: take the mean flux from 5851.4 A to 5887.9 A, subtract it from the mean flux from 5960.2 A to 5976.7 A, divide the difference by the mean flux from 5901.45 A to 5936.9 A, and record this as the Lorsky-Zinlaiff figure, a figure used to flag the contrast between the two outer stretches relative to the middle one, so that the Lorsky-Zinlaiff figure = 0.10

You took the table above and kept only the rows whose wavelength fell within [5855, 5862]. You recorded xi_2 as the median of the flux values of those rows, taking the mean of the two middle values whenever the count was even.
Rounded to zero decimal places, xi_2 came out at 38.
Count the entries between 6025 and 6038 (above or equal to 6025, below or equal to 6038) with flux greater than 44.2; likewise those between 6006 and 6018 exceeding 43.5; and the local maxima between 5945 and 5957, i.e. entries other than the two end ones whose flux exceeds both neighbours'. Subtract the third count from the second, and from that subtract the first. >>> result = 0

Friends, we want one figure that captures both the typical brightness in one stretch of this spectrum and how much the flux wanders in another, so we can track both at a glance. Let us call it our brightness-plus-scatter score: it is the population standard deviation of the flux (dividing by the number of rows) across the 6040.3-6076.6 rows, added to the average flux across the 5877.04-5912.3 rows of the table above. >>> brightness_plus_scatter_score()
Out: 40.3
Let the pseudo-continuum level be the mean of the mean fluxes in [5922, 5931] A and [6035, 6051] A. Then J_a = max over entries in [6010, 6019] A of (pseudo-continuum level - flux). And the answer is 3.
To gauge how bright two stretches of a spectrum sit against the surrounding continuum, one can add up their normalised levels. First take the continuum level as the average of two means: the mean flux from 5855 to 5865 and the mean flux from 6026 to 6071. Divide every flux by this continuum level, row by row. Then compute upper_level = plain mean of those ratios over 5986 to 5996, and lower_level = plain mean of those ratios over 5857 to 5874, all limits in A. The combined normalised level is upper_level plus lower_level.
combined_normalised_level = 1.96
